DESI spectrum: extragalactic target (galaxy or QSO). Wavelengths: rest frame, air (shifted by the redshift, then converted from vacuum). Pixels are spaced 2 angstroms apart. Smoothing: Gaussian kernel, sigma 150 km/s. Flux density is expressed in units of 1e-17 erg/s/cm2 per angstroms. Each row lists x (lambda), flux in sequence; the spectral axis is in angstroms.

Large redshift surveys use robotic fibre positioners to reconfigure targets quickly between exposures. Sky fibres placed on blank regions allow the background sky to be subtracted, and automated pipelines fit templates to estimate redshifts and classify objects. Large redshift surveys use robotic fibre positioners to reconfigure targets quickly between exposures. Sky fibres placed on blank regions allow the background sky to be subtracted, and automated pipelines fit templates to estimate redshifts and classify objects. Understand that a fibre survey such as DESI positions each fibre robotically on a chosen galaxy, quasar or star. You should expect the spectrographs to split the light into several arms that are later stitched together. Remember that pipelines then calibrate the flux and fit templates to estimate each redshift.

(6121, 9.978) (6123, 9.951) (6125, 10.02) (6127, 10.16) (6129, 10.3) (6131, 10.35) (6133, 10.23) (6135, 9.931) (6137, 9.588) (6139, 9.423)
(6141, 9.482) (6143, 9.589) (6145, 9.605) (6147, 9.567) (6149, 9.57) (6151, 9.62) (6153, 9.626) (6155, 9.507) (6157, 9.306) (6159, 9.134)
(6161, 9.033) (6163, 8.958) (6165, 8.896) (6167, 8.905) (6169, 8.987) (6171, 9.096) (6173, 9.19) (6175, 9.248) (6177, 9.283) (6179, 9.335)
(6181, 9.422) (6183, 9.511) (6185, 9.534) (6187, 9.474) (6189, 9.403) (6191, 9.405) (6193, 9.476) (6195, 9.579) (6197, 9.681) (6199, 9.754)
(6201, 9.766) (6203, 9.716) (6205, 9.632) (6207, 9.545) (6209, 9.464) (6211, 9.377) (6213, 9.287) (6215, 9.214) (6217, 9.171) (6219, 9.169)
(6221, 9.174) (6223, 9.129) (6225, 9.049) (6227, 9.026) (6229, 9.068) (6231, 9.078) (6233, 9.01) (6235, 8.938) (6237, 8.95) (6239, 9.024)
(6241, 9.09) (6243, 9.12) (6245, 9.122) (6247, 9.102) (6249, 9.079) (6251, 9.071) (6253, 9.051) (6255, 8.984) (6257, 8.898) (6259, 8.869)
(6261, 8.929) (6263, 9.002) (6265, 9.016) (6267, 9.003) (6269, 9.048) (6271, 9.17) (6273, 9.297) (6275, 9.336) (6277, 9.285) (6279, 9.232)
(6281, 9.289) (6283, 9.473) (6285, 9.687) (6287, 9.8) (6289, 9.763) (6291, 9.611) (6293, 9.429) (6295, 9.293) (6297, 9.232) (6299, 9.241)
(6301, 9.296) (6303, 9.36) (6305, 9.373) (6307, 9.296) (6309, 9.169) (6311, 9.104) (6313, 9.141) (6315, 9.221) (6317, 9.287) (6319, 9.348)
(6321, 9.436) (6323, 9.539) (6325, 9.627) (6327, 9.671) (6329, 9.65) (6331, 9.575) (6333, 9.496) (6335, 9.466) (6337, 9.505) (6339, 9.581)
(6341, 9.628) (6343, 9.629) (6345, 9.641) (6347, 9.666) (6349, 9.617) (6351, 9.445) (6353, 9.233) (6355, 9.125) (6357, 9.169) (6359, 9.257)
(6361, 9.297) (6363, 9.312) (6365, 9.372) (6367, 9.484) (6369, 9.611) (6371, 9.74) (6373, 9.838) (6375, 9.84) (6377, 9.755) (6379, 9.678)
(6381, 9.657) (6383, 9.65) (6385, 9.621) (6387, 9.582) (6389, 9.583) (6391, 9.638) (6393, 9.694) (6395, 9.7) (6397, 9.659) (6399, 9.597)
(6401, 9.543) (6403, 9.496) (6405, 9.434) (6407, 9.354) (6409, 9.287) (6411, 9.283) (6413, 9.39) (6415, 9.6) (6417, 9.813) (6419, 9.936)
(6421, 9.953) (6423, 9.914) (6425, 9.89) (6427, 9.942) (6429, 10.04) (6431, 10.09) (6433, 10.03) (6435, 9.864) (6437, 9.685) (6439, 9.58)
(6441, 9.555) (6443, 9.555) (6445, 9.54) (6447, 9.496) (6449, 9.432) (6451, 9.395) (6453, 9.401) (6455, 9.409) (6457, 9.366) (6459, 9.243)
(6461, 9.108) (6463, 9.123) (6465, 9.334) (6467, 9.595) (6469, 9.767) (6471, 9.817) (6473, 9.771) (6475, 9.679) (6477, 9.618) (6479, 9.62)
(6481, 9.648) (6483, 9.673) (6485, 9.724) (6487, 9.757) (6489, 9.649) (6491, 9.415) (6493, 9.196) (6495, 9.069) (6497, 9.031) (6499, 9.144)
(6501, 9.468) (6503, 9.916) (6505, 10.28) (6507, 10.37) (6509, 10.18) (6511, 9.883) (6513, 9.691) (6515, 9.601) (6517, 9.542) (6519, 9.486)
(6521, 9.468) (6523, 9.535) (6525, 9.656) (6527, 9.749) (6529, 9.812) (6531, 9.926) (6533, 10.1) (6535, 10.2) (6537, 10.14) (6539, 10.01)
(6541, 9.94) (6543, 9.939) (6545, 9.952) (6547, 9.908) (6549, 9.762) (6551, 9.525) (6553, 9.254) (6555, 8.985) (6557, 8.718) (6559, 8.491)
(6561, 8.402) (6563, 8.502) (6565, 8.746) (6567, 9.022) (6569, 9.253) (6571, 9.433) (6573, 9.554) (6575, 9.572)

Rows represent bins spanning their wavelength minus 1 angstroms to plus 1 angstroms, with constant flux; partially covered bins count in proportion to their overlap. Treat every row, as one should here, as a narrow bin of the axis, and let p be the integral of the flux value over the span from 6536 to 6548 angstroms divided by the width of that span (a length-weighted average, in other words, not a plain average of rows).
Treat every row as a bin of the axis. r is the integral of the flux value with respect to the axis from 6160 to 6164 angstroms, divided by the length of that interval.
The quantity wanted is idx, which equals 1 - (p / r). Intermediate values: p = 10.0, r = 9.00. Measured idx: -0.11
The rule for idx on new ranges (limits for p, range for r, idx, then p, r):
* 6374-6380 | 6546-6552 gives 0.00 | 9.8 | 9.73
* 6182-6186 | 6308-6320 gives -0.03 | 9.5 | 9.21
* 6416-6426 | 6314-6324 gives -0.06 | 9.9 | 9.37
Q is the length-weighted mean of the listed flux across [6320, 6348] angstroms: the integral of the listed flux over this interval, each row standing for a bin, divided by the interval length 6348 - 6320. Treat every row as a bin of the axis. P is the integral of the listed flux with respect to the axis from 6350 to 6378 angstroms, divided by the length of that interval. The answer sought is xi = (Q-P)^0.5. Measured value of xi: 0.34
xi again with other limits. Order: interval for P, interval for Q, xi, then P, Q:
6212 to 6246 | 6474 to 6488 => 0.76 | 9.10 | 9.67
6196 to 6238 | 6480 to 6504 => 0.42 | 9.30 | 9.47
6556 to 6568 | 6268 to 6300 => 0.86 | 8.65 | 9.39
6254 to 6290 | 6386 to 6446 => 0.67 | 9.23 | 9.67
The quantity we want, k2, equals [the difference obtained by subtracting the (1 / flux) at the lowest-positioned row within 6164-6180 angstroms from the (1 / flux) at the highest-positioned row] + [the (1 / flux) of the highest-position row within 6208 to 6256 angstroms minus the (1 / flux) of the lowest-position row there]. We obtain 0.000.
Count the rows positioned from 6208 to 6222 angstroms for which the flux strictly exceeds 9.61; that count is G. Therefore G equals 0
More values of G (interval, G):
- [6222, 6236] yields 0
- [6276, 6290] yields 3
